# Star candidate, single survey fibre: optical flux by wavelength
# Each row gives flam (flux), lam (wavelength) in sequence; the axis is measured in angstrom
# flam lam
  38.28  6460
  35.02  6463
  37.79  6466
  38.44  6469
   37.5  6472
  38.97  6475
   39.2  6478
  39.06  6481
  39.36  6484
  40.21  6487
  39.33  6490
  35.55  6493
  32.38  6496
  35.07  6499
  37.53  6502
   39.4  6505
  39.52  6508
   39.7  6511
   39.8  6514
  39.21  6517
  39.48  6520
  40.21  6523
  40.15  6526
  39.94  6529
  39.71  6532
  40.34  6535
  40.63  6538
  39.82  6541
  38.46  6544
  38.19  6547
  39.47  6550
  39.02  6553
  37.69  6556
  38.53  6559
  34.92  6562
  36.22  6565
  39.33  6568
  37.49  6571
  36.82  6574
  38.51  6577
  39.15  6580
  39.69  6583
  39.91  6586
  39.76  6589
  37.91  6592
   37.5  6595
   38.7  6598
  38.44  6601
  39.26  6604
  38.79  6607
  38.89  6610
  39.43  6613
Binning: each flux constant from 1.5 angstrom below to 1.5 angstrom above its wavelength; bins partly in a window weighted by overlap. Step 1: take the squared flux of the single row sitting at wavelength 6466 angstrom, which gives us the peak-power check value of 1428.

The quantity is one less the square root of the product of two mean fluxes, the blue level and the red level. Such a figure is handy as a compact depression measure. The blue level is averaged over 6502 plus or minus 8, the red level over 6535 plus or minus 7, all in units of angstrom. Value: -37.4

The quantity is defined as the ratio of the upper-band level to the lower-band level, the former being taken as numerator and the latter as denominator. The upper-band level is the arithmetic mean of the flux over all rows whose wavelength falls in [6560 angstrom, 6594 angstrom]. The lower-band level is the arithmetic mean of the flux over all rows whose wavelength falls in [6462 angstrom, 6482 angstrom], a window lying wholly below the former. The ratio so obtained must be 1.00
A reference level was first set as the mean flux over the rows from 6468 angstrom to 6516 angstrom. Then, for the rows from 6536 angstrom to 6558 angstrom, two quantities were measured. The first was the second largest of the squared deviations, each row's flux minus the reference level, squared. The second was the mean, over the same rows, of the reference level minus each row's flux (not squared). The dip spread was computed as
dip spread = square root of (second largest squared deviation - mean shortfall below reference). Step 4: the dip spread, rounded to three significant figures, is 1.87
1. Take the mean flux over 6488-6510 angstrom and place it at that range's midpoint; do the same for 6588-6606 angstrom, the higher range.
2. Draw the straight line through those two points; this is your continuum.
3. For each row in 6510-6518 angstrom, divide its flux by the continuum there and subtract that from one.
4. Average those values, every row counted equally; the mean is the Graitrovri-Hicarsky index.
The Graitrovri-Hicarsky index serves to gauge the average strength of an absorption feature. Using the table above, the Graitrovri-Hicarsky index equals -0.06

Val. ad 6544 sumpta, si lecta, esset 38.46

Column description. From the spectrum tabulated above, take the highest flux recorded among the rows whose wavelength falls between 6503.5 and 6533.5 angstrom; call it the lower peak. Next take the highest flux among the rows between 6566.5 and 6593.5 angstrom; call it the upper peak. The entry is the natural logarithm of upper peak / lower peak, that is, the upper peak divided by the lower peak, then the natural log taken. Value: -0.01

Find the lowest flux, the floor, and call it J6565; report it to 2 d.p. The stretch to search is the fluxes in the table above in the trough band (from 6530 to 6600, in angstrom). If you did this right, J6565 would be 34.92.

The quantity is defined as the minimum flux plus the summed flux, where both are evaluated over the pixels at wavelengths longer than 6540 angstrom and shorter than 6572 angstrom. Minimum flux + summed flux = 454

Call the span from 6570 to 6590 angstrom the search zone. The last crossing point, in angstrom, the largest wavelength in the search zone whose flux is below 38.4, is 6574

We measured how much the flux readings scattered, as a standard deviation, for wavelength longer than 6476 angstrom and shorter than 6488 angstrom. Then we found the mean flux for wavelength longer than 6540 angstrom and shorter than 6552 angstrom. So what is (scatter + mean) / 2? 19.7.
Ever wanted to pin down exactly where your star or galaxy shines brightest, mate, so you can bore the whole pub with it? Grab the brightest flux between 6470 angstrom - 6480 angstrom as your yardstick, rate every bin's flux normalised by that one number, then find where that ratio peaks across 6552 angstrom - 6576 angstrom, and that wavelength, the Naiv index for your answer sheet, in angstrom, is 6568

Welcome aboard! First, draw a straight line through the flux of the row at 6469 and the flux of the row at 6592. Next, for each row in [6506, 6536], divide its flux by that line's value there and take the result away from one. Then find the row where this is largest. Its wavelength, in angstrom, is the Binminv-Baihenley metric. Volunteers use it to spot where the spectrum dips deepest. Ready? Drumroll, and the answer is 6517 angstrom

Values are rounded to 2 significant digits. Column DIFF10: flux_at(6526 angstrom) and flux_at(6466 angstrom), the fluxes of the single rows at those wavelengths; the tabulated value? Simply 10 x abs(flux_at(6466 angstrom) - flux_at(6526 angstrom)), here 24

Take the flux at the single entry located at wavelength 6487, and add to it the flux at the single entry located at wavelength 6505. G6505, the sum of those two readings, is 79.6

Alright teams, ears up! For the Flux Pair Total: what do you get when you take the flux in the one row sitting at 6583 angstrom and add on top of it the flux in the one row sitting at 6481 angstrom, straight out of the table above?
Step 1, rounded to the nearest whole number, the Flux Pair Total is 79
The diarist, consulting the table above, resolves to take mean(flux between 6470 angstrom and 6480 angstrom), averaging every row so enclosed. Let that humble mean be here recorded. 38.6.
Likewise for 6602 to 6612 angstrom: 39.0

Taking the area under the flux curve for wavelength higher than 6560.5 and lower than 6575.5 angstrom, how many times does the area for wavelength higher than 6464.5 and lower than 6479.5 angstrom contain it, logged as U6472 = 1.04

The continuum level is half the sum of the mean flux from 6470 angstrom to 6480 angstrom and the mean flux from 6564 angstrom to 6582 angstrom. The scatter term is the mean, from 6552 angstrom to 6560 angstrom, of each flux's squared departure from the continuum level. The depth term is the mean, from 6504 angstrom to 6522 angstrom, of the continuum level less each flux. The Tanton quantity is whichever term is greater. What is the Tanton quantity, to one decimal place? 0.3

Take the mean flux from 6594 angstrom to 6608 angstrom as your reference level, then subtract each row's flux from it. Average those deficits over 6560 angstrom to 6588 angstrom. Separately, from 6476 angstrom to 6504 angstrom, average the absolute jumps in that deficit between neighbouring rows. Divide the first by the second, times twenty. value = 6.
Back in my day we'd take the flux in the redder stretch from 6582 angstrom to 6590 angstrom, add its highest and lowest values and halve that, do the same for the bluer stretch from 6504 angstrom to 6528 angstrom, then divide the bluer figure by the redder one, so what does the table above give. 1.00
